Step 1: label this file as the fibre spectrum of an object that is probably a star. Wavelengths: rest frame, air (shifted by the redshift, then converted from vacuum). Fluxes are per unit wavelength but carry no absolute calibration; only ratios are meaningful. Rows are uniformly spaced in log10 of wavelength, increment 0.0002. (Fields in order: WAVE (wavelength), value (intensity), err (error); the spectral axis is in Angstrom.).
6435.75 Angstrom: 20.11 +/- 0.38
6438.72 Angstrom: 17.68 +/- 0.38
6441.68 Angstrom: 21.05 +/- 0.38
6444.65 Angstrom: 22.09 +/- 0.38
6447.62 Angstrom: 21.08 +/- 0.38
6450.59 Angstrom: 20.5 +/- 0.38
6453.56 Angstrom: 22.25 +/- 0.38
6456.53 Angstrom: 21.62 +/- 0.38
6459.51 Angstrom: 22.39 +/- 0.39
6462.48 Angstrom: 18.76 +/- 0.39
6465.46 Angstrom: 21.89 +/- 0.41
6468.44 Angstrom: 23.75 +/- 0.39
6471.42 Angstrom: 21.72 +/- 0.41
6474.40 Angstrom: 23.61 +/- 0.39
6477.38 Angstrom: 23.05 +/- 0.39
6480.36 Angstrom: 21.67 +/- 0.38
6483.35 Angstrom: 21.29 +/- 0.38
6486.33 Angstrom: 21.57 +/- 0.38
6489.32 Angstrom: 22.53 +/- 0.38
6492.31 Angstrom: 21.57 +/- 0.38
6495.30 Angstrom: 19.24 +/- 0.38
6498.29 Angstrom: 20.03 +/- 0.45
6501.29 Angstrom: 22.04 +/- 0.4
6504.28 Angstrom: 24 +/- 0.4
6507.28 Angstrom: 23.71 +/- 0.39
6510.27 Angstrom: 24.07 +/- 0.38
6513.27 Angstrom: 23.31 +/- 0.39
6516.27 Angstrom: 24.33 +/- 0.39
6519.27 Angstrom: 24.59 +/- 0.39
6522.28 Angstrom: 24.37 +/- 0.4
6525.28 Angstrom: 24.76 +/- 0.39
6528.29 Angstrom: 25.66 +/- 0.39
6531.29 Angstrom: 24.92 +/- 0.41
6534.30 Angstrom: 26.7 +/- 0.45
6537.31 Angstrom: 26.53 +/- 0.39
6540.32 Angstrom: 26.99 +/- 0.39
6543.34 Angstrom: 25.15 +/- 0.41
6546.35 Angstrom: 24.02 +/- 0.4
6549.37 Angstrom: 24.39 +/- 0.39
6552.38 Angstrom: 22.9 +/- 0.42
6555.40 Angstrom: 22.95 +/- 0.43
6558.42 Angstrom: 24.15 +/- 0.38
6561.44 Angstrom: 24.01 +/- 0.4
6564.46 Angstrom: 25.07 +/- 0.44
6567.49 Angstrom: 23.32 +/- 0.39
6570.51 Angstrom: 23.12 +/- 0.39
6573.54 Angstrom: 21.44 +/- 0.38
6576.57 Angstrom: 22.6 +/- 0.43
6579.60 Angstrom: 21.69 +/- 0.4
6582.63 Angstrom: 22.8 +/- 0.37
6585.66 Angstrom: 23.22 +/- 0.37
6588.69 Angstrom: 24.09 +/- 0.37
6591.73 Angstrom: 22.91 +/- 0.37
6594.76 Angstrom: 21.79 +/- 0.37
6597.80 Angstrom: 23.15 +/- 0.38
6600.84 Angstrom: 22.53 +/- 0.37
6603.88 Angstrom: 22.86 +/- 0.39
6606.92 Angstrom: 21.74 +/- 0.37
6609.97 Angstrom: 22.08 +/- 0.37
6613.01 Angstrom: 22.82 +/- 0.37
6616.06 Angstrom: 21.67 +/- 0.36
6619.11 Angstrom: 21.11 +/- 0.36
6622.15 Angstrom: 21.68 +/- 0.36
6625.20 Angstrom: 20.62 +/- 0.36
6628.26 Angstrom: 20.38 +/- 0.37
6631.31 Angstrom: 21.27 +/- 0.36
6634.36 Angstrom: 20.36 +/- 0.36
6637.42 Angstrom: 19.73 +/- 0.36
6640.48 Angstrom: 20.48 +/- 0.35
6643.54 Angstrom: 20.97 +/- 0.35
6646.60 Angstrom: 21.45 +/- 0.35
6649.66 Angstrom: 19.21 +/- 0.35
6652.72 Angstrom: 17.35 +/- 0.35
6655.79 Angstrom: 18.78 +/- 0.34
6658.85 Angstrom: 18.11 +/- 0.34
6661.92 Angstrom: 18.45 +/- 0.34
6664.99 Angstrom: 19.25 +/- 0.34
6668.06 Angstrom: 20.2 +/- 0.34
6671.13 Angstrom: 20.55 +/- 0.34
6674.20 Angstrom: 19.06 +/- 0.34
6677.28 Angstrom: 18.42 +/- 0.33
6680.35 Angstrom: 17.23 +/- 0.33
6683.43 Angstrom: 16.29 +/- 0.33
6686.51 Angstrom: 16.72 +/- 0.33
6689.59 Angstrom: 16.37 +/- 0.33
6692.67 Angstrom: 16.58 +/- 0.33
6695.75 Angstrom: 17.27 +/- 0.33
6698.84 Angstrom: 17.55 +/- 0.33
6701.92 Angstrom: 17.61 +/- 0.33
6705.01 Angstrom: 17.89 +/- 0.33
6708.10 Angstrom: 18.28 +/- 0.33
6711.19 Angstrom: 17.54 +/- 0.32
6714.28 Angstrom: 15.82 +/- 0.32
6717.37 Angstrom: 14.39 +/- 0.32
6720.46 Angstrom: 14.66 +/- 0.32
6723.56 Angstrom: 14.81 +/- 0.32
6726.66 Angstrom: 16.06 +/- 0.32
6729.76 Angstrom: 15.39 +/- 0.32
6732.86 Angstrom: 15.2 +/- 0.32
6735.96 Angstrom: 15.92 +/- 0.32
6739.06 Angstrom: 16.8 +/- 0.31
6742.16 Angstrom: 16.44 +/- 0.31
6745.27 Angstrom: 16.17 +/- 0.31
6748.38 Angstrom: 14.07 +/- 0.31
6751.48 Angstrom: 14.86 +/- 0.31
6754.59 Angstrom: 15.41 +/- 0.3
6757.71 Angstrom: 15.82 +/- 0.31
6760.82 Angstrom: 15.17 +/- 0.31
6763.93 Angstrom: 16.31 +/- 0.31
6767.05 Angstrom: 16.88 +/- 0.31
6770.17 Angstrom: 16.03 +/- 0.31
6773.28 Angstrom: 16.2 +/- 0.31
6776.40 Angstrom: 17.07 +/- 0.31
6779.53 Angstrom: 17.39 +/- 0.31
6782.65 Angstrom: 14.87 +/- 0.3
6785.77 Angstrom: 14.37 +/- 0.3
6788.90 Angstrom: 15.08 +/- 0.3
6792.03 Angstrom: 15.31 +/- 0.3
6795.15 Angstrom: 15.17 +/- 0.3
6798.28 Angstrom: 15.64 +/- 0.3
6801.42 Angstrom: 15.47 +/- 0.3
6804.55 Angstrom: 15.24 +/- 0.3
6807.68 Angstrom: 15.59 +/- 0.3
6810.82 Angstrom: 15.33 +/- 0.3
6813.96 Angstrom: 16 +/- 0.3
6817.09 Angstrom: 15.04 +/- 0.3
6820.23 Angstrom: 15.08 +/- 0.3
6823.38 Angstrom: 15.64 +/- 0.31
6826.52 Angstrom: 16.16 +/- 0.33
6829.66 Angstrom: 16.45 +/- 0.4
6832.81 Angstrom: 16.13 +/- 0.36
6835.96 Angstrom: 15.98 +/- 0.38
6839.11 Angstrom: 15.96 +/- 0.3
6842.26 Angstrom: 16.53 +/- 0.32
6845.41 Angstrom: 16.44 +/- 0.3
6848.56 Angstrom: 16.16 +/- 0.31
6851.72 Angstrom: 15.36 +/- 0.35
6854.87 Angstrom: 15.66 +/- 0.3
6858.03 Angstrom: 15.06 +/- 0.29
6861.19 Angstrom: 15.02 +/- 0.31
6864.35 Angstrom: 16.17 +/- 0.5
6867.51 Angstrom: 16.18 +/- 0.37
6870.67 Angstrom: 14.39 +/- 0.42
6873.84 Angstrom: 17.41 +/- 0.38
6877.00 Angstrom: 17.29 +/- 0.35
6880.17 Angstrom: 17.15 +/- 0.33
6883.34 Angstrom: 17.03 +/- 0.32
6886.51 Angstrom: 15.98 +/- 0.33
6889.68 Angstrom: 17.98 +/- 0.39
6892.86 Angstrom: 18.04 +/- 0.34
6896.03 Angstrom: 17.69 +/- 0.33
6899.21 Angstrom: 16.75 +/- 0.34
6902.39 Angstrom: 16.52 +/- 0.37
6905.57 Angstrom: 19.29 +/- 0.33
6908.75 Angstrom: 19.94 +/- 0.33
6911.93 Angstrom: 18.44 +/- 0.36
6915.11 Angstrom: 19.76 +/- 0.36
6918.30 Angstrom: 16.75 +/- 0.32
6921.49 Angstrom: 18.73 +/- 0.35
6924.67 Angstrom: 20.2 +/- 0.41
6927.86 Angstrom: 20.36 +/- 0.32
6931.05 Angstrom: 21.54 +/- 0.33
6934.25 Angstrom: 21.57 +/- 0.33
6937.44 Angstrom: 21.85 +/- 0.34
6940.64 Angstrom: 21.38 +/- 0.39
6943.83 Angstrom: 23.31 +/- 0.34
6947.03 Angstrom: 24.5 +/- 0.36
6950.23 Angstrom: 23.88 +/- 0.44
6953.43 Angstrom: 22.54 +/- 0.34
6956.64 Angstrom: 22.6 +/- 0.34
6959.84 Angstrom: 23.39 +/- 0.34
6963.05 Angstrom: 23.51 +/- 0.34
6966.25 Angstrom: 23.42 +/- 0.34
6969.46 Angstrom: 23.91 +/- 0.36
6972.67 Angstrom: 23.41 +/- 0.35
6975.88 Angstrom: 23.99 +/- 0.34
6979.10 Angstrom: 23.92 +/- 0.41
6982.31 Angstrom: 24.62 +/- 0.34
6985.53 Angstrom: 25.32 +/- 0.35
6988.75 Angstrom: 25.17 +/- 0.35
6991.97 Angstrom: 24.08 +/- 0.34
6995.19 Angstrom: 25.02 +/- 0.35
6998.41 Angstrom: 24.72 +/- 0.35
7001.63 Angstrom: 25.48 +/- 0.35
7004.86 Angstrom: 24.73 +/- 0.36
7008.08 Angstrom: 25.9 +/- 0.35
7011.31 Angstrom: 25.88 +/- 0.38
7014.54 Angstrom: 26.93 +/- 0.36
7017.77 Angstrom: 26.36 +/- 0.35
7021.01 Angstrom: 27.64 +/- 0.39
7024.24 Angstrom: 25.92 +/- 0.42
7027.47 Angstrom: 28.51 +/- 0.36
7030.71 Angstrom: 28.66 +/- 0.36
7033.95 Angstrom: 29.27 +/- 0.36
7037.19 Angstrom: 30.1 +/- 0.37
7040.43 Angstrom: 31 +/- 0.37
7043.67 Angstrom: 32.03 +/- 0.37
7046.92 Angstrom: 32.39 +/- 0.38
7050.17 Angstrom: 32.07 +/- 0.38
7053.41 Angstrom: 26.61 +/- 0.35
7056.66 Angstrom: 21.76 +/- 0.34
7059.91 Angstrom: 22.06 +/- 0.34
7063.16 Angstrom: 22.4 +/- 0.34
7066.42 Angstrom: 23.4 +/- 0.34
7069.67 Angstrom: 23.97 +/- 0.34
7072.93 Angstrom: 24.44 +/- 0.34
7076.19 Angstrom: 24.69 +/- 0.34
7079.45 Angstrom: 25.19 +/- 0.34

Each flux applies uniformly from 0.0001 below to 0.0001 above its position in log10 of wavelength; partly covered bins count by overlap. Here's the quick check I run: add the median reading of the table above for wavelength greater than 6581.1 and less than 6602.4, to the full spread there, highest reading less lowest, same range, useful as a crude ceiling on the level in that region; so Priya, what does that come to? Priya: 25.2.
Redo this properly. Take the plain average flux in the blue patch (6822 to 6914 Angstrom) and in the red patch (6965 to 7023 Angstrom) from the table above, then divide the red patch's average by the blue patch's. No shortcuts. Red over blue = 1.50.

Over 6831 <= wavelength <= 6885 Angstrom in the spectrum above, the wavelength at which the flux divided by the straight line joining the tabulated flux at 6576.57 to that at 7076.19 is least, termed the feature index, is 6870.67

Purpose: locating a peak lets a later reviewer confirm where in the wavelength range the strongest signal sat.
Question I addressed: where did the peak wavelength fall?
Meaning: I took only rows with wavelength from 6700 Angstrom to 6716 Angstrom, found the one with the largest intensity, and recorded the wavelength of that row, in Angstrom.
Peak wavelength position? 6708.10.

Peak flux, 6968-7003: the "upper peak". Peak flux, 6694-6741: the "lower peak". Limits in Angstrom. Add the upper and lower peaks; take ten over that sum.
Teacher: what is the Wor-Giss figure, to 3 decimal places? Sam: 0.229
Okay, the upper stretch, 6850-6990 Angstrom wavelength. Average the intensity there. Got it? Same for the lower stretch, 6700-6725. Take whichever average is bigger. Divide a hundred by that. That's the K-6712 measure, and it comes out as 5.0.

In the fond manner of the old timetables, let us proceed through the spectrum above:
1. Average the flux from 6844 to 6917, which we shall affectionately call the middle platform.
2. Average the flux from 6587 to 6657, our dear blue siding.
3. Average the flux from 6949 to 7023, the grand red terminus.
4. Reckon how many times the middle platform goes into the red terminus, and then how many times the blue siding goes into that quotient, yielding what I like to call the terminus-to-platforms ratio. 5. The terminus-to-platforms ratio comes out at 0.068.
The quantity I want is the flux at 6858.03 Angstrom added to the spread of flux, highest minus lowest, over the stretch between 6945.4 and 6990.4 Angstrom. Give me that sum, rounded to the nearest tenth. 17.8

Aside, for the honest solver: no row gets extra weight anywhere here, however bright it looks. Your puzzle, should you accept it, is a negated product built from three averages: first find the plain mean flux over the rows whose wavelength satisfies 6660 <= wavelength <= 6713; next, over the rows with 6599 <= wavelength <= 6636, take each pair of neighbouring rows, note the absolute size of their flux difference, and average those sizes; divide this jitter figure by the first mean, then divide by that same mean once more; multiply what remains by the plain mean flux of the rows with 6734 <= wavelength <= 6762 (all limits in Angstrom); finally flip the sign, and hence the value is -0.035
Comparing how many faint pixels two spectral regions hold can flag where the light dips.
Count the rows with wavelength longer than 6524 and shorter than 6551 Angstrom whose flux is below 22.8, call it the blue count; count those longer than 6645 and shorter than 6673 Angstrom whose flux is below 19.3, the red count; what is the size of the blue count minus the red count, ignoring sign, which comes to 6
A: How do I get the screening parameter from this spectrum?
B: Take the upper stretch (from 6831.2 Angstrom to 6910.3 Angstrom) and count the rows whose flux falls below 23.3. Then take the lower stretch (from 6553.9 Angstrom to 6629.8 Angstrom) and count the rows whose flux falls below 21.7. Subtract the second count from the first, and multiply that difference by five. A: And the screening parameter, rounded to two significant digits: 90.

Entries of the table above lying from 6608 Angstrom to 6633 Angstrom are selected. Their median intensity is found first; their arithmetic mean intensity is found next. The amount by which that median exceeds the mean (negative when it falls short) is 0.02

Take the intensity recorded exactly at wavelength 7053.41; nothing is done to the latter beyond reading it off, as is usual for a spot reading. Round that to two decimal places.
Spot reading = 26.61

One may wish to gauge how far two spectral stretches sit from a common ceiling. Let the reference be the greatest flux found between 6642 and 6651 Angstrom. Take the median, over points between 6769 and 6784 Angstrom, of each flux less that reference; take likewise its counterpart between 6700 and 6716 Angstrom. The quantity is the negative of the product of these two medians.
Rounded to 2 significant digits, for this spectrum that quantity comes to -20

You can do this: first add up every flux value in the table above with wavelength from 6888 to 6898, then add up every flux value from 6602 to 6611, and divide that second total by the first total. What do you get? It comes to 1.24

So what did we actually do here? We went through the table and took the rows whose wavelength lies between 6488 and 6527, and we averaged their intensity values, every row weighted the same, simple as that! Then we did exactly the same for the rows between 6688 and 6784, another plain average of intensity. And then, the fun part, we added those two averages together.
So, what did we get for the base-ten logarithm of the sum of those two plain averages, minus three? -1.41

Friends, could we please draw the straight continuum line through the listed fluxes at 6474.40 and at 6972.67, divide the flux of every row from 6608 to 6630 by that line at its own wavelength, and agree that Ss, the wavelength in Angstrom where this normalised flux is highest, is 6613.01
